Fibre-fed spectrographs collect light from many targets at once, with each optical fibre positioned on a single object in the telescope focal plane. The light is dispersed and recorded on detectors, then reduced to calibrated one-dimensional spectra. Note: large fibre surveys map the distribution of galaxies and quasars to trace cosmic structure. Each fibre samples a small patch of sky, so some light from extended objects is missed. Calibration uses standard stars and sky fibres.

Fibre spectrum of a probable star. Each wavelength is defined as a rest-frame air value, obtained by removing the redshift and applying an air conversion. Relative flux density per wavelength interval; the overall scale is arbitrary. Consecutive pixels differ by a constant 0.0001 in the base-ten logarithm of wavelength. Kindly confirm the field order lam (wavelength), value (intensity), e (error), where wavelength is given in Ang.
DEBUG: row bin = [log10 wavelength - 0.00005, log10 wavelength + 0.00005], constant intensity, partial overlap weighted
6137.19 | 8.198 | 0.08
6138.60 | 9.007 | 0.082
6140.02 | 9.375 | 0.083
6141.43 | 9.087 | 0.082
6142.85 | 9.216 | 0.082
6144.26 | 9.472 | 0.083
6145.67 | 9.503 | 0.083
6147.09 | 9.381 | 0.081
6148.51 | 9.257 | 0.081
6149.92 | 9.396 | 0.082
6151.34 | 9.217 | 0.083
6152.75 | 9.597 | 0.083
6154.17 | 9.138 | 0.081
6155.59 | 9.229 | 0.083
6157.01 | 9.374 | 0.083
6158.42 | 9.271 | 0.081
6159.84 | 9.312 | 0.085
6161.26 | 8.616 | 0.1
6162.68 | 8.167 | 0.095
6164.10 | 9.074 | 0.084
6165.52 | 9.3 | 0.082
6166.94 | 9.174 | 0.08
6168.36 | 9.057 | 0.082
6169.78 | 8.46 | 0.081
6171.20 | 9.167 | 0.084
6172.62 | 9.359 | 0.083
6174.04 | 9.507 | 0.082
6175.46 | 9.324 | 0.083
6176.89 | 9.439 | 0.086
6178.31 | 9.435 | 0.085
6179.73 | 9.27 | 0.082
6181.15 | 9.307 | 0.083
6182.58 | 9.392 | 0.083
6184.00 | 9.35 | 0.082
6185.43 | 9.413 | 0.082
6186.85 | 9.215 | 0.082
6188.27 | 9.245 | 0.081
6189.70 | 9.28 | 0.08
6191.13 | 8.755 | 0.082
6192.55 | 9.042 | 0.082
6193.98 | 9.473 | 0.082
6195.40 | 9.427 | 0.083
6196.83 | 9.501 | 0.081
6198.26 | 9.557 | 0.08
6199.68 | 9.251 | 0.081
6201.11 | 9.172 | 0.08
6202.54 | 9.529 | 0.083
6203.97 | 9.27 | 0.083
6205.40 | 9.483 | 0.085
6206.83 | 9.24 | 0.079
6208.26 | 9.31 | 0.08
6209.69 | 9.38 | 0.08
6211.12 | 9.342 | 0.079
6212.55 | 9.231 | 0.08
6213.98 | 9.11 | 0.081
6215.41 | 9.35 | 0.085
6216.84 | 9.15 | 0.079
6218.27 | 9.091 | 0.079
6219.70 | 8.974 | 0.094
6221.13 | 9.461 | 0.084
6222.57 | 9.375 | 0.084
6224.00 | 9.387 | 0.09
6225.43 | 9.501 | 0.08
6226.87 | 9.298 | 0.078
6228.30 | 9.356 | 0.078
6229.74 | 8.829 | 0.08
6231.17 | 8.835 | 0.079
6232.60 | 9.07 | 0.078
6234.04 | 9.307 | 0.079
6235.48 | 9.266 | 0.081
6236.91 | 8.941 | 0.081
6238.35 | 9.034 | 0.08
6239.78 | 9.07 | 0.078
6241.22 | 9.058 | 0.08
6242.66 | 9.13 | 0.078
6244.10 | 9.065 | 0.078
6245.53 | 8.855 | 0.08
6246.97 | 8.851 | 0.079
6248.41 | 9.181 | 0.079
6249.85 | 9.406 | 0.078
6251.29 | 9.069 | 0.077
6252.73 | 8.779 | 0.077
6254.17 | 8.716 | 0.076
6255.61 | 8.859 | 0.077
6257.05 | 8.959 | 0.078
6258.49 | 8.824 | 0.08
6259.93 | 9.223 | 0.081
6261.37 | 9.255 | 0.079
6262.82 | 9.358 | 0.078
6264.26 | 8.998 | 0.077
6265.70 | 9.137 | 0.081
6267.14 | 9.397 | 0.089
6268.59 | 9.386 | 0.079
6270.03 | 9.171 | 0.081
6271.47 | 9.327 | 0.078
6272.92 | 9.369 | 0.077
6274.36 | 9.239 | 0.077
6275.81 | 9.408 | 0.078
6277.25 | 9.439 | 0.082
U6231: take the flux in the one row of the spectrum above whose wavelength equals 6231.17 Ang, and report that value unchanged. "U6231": 8.835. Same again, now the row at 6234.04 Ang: 9.307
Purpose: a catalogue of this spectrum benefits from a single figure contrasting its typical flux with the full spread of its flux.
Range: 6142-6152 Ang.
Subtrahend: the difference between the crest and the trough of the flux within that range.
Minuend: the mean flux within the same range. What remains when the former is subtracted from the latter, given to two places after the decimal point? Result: 9.06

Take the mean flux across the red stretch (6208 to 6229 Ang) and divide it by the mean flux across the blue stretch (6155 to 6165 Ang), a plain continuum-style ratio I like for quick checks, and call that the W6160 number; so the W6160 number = 1.03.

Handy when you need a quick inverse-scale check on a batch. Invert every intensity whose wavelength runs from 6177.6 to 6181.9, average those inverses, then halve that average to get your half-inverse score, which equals 0.0536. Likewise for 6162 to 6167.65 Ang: 0.0561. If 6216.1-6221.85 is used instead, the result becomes 0.0546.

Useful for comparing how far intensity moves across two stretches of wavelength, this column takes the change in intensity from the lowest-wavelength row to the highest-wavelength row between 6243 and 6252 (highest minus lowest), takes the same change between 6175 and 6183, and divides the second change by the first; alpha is 17.0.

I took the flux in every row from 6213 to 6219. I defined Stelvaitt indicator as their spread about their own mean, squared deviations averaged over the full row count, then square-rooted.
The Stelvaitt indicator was 0.10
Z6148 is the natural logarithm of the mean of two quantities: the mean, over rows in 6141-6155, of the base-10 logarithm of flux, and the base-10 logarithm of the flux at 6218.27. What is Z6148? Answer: -0.0365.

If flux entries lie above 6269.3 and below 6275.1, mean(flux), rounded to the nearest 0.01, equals 9.28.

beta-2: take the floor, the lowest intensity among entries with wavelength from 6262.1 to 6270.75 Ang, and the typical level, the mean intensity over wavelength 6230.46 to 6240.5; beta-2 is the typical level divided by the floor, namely 1.01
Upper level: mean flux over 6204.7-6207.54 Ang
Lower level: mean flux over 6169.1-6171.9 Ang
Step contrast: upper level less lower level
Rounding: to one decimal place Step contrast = 0.5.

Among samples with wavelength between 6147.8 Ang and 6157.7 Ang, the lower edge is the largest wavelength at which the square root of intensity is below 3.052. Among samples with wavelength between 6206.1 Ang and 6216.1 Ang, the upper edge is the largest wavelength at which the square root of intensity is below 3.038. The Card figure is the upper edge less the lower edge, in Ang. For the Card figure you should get 58.4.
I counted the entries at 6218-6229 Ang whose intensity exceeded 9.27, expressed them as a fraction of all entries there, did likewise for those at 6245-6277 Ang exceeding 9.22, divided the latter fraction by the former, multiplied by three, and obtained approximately 1.8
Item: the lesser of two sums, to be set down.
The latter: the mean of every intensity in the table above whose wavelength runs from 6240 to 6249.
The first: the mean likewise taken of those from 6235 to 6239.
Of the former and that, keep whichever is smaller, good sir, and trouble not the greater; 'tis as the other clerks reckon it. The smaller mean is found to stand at 9.02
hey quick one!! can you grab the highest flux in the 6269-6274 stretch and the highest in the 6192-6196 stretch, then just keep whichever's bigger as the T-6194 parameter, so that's 9.47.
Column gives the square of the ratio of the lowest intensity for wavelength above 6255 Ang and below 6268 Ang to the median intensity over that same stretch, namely 0.93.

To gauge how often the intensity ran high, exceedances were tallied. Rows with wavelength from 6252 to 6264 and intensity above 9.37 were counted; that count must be 0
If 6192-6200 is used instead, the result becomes 4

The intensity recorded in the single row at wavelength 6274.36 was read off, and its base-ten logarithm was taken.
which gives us 0.966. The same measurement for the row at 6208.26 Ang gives 0.969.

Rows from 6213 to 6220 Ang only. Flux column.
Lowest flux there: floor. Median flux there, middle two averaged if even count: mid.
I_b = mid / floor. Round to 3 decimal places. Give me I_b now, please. 1.015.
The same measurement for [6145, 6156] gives 1.020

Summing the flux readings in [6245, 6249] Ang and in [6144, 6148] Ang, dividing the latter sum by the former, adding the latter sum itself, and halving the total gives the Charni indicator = 14.7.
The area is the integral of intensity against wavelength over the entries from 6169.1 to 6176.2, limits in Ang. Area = 65.1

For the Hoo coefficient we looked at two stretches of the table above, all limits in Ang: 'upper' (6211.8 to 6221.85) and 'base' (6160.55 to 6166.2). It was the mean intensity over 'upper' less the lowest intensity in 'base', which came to 1.0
